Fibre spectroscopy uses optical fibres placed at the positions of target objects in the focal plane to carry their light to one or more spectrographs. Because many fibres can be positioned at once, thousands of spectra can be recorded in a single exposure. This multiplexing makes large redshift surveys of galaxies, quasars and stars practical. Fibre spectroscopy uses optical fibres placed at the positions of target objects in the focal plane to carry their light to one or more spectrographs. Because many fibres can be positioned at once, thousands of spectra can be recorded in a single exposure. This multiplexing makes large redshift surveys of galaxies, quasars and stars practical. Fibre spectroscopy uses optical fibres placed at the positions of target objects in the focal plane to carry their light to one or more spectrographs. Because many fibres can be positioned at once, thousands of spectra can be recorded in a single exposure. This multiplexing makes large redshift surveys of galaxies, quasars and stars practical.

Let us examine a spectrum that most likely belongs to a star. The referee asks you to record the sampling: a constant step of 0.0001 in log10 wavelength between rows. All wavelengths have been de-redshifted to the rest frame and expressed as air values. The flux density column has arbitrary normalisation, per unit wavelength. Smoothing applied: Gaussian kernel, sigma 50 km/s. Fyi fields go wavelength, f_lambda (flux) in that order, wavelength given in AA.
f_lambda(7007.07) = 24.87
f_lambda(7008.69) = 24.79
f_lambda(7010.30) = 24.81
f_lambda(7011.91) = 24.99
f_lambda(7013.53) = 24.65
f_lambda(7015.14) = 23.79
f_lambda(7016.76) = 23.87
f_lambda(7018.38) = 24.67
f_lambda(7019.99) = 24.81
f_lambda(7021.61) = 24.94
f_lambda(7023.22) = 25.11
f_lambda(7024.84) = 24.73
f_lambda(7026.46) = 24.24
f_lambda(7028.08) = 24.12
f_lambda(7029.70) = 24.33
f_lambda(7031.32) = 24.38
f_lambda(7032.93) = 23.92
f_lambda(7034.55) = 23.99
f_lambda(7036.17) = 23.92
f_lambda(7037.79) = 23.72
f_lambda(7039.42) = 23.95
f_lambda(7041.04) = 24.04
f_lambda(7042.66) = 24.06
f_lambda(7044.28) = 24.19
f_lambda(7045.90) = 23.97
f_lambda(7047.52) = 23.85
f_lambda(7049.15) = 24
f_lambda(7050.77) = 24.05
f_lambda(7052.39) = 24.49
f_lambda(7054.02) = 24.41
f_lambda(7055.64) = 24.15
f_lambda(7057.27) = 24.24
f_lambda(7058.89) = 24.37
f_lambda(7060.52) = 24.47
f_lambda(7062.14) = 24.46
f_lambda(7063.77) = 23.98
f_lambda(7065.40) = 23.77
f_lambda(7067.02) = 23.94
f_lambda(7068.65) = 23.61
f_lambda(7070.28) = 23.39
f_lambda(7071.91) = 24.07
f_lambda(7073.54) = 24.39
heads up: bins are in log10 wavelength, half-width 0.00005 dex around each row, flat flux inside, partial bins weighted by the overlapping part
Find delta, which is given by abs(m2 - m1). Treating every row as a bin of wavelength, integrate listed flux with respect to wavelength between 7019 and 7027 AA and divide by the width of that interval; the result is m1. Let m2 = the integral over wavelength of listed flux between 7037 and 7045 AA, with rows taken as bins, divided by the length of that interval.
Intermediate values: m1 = 24.8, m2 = 24.0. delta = 0.82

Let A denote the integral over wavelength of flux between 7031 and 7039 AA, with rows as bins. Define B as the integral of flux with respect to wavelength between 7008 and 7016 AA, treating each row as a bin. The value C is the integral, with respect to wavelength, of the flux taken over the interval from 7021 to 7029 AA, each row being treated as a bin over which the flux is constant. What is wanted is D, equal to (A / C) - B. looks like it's -196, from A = 192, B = 196.9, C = 197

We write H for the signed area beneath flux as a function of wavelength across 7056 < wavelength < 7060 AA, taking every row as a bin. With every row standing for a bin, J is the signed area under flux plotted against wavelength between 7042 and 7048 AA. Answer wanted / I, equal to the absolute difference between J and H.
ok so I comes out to 47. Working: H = 97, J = 144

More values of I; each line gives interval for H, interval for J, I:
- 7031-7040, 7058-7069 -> 50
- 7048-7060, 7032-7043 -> 27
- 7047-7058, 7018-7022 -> 166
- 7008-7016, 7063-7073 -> 41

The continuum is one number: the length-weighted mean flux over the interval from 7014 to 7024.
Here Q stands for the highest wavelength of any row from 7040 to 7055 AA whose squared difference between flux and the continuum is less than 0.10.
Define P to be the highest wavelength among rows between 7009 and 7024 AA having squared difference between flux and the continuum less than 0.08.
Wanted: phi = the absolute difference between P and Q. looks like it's 34.0 AA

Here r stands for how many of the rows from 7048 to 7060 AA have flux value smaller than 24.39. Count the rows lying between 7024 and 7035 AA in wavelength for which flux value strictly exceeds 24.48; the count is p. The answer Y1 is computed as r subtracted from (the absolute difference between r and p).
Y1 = -1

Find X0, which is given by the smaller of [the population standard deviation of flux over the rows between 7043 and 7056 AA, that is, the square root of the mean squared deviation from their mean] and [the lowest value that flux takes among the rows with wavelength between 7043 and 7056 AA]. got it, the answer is 0.21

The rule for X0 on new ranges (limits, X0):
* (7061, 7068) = 0.26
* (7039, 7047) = 0.08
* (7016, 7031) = 0.39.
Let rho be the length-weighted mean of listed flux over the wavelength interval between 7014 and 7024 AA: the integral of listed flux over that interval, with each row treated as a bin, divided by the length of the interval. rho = 24.5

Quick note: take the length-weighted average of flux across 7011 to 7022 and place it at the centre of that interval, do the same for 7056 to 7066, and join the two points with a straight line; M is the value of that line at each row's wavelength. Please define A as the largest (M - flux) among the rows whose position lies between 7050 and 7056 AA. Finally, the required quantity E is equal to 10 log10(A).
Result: -6.4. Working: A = 0.23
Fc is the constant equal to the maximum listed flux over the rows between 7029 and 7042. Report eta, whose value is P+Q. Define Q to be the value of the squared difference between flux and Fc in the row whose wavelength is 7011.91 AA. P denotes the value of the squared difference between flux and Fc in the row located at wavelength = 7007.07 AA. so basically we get 0.61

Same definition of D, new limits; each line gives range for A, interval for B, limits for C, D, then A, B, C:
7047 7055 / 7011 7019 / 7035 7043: -194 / 193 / 195.0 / 191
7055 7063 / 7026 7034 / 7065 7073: -193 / 195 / 193.6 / 190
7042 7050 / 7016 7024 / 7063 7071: -197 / 192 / 197.6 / 190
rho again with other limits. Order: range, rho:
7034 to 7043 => 23.9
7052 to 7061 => 24.3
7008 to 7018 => 24.5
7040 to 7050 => 24.0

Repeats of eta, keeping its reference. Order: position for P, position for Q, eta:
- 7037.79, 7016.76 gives 0.70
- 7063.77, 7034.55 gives 0.31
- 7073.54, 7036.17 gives 0.21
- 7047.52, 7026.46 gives 0.30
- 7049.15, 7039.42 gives 0.33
